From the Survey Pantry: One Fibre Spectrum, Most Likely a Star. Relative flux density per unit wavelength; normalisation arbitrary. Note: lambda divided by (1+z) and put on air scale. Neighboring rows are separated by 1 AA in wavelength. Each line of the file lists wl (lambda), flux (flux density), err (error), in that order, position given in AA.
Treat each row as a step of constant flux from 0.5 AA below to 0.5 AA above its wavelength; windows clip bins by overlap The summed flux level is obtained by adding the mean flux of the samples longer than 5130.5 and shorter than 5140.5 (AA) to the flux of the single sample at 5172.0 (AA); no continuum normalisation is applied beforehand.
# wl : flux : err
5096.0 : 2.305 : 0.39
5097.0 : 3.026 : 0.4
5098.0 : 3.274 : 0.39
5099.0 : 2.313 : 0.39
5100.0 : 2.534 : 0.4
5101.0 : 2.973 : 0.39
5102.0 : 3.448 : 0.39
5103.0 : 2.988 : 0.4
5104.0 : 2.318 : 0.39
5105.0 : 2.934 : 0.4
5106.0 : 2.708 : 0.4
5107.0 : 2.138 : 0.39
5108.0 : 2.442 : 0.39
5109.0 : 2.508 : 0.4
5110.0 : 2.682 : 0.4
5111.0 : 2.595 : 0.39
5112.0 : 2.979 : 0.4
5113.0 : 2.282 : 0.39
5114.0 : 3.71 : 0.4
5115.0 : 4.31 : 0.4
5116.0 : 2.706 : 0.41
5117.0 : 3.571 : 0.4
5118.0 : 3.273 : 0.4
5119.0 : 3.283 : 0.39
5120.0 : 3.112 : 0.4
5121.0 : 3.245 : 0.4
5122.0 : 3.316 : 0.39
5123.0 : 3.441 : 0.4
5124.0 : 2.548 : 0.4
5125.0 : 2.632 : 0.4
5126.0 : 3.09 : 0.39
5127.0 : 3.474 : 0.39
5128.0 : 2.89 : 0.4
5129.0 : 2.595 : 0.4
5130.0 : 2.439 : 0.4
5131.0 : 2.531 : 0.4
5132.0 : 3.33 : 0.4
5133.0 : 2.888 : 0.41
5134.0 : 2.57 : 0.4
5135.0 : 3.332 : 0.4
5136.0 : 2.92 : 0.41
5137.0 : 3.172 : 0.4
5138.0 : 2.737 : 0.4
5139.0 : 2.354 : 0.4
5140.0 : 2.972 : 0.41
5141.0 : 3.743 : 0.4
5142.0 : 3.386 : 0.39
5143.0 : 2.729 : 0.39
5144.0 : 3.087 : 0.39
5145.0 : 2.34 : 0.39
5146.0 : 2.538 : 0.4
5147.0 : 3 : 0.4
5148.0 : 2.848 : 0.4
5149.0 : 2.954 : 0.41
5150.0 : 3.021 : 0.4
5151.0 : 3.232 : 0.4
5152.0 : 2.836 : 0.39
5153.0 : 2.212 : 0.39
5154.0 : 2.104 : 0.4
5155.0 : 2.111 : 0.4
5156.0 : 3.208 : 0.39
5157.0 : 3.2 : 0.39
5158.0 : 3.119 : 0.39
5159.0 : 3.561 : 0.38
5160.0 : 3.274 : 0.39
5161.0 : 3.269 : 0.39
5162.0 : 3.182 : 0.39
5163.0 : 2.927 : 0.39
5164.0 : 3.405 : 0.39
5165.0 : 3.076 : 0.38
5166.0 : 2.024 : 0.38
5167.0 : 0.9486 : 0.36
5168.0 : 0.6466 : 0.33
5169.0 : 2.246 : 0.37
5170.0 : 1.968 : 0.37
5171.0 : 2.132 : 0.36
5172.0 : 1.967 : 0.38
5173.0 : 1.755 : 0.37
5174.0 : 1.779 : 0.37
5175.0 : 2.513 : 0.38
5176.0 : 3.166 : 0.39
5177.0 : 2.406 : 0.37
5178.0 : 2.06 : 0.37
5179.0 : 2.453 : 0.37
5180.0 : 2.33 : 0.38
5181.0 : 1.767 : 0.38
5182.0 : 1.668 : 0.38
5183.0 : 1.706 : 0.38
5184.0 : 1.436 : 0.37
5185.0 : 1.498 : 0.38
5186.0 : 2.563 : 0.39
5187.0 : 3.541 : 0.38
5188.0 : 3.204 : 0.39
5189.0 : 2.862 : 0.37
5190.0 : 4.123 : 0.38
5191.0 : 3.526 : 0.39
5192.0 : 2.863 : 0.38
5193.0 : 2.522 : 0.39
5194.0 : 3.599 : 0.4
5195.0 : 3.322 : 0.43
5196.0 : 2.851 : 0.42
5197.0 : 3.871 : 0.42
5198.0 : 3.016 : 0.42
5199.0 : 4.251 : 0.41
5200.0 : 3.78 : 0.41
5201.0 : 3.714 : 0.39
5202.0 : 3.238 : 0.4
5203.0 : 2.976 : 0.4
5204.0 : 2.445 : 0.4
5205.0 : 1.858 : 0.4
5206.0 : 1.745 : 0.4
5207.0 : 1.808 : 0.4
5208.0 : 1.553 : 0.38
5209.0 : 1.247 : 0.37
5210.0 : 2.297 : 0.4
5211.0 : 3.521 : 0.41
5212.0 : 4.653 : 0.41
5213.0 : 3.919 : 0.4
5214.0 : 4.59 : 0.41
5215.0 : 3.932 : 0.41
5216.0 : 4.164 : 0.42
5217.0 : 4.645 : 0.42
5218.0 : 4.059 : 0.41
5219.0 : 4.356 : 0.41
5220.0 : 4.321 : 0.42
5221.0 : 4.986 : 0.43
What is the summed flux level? 4.8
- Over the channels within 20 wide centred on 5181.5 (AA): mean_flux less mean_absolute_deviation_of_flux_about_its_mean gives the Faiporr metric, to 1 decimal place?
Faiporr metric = 1.8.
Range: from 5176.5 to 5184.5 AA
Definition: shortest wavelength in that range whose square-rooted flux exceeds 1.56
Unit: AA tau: 5179.0 AA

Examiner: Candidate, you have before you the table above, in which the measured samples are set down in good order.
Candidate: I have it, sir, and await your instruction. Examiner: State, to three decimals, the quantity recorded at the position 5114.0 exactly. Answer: 3.710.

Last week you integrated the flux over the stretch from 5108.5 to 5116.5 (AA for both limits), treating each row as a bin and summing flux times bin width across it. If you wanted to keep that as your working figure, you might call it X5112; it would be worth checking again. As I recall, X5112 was 24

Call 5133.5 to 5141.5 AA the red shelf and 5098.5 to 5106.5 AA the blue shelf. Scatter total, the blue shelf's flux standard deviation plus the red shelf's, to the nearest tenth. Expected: 0.8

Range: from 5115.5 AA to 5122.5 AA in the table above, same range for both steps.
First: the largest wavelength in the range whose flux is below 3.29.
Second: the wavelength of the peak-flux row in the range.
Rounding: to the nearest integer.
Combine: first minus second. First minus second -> 4 AA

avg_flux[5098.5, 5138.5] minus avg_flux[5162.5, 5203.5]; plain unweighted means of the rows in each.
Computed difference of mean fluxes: 0.30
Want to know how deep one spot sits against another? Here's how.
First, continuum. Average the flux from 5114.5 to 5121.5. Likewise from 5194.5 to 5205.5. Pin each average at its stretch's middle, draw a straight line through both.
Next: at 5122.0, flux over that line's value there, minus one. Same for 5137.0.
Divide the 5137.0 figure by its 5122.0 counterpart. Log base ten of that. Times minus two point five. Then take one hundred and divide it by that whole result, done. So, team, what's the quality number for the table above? -61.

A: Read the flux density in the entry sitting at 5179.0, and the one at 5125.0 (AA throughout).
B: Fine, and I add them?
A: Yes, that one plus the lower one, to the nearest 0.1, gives 5.1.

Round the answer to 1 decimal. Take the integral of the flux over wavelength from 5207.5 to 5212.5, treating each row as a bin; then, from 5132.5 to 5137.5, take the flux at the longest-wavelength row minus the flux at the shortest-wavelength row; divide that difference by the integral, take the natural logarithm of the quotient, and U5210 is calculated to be -3.8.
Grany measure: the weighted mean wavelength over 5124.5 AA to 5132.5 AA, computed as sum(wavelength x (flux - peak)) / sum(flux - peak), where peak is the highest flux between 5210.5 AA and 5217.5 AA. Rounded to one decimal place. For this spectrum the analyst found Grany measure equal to 5128.5 AA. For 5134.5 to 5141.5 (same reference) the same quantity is 5138.0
